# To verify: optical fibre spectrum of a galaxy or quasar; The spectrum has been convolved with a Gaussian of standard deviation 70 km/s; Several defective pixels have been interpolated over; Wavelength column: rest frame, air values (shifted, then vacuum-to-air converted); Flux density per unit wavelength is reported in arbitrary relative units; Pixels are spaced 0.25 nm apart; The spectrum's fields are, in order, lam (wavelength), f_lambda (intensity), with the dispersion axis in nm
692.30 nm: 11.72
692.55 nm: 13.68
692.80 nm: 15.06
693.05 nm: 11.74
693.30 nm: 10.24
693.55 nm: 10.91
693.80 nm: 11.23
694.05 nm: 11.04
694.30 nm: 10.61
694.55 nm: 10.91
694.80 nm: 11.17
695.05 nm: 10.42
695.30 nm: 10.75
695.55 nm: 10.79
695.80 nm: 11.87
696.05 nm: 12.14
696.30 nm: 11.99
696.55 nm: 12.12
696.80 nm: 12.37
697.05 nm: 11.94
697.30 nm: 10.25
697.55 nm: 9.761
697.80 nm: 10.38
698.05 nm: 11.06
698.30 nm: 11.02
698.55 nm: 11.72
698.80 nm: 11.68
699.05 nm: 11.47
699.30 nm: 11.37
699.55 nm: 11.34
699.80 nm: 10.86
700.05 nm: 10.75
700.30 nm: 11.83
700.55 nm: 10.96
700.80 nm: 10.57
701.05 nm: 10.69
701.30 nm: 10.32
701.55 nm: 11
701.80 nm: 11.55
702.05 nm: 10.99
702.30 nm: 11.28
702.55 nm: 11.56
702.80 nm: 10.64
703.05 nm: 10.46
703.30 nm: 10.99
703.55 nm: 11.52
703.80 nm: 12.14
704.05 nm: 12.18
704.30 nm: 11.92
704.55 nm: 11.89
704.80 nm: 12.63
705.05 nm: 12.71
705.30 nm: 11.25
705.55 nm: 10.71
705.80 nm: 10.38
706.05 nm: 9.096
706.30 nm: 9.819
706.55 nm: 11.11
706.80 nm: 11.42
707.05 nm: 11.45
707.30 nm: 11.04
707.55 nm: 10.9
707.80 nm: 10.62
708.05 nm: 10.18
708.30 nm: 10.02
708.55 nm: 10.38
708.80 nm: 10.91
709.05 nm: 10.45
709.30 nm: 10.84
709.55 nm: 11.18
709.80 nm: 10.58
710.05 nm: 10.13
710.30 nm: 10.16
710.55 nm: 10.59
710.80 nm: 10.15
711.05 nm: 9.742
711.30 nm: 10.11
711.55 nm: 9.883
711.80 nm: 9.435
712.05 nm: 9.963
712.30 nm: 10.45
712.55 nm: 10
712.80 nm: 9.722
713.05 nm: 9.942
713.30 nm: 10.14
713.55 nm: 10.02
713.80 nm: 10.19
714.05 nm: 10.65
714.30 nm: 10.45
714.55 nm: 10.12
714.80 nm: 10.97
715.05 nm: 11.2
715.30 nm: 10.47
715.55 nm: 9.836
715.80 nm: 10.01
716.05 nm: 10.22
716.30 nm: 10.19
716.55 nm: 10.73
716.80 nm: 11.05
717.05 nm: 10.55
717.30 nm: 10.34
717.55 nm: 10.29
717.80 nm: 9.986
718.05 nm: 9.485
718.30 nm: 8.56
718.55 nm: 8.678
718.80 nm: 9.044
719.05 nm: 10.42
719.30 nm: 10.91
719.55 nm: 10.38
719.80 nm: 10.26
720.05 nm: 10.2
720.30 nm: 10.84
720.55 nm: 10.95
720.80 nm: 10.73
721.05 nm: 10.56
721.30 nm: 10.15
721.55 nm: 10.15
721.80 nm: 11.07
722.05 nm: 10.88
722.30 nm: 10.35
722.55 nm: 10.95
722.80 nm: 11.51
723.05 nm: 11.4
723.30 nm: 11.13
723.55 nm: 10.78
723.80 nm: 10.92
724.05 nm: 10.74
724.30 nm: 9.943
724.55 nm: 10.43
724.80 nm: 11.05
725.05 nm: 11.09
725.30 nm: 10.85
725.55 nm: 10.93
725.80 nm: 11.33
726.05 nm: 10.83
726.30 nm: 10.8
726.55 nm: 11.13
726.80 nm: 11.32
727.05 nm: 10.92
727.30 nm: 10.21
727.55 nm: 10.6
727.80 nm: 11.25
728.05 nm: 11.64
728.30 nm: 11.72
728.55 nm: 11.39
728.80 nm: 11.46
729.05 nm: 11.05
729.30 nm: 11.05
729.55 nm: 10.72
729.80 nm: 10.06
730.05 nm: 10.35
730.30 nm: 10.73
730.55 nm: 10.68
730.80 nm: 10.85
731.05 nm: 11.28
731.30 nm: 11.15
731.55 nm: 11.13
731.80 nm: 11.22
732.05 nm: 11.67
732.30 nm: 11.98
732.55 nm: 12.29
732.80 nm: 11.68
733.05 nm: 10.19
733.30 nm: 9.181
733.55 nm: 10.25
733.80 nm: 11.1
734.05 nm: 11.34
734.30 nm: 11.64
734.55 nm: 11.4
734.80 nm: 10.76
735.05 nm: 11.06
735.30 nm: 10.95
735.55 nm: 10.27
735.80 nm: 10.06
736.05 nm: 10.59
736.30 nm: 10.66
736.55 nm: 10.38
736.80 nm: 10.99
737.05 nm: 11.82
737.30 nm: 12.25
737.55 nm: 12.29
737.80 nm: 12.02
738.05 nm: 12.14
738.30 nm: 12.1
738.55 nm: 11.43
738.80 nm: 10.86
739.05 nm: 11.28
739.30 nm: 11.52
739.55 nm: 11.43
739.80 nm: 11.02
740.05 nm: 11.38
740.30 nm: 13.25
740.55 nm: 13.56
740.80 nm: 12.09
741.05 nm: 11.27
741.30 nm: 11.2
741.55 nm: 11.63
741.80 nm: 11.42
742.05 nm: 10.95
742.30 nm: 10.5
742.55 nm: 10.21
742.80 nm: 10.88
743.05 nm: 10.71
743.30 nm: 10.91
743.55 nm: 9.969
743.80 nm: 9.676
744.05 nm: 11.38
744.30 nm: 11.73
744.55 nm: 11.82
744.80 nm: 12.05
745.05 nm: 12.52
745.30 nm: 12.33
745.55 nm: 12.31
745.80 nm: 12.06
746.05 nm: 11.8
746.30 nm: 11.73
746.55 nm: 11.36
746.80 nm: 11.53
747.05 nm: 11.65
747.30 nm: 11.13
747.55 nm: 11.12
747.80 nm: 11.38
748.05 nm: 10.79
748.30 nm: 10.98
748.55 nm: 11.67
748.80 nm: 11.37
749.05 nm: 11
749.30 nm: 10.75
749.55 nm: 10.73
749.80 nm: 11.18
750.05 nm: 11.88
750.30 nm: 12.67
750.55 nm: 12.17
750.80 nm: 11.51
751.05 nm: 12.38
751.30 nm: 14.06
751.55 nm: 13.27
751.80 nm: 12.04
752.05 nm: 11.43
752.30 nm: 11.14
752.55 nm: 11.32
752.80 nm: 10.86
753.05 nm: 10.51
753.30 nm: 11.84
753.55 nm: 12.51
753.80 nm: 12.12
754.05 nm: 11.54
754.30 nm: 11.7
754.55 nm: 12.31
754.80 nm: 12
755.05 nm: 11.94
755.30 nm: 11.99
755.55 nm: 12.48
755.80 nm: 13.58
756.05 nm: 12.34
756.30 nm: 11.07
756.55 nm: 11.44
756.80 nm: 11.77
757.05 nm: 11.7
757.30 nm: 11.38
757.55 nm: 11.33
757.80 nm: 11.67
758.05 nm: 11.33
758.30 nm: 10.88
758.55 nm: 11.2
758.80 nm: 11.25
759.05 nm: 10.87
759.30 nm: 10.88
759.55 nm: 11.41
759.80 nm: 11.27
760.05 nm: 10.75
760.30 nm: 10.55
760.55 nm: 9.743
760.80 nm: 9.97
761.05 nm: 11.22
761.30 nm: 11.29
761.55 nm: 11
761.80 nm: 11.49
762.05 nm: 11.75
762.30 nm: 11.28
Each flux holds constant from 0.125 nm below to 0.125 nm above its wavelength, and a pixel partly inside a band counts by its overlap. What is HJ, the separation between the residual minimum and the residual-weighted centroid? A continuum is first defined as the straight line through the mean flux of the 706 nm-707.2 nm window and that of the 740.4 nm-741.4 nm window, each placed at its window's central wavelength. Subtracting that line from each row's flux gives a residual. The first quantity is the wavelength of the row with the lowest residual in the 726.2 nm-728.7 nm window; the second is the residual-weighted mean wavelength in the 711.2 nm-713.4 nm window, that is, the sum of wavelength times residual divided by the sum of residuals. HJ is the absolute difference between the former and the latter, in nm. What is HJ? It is 15.01 nm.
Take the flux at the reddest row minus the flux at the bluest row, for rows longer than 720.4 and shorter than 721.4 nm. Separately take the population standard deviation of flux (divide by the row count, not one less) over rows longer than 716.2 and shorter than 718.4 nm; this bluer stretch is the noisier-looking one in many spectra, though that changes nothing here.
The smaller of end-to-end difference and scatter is -0.8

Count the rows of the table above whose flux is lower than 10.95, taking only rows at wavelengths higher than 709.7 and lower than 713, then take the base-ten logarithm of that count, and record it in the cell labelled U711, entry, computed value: 1.1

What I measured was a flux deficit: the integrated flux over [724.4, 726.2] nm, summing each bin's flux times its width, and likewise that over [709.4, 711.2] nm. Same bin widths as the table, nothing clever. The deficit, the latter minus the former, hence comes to -1.0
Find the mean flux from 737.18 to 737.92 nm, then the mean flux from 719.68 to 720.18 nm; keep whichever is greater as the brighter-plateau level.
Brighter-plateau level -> 12.2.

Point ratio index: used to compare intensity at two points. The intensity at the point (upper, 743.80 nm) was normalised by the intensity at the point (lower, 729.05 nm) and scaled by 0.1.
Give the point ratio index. 0.088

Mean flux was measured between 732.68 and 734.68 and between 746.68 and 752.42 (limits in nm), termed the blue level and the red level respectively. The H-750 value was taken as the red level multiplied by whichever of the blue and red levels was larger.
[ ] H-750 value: 136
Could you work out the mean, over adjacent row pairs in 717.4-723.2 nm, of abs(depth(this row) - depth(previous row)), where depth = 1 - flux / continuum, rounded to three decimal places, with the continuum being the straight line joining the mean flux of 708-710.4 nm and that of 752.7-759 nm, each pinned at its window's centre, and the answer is 0.039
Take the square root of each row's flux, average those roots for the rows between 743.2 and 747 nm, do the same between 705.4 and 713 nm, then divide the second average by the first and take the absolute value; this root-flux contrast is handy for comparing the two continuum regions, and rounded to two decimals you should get 0.95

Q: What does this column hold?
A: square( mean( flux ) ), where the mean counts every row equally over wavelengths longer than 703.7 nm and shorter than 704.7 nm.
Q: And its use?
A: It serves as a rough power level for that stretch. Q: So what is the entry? 145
